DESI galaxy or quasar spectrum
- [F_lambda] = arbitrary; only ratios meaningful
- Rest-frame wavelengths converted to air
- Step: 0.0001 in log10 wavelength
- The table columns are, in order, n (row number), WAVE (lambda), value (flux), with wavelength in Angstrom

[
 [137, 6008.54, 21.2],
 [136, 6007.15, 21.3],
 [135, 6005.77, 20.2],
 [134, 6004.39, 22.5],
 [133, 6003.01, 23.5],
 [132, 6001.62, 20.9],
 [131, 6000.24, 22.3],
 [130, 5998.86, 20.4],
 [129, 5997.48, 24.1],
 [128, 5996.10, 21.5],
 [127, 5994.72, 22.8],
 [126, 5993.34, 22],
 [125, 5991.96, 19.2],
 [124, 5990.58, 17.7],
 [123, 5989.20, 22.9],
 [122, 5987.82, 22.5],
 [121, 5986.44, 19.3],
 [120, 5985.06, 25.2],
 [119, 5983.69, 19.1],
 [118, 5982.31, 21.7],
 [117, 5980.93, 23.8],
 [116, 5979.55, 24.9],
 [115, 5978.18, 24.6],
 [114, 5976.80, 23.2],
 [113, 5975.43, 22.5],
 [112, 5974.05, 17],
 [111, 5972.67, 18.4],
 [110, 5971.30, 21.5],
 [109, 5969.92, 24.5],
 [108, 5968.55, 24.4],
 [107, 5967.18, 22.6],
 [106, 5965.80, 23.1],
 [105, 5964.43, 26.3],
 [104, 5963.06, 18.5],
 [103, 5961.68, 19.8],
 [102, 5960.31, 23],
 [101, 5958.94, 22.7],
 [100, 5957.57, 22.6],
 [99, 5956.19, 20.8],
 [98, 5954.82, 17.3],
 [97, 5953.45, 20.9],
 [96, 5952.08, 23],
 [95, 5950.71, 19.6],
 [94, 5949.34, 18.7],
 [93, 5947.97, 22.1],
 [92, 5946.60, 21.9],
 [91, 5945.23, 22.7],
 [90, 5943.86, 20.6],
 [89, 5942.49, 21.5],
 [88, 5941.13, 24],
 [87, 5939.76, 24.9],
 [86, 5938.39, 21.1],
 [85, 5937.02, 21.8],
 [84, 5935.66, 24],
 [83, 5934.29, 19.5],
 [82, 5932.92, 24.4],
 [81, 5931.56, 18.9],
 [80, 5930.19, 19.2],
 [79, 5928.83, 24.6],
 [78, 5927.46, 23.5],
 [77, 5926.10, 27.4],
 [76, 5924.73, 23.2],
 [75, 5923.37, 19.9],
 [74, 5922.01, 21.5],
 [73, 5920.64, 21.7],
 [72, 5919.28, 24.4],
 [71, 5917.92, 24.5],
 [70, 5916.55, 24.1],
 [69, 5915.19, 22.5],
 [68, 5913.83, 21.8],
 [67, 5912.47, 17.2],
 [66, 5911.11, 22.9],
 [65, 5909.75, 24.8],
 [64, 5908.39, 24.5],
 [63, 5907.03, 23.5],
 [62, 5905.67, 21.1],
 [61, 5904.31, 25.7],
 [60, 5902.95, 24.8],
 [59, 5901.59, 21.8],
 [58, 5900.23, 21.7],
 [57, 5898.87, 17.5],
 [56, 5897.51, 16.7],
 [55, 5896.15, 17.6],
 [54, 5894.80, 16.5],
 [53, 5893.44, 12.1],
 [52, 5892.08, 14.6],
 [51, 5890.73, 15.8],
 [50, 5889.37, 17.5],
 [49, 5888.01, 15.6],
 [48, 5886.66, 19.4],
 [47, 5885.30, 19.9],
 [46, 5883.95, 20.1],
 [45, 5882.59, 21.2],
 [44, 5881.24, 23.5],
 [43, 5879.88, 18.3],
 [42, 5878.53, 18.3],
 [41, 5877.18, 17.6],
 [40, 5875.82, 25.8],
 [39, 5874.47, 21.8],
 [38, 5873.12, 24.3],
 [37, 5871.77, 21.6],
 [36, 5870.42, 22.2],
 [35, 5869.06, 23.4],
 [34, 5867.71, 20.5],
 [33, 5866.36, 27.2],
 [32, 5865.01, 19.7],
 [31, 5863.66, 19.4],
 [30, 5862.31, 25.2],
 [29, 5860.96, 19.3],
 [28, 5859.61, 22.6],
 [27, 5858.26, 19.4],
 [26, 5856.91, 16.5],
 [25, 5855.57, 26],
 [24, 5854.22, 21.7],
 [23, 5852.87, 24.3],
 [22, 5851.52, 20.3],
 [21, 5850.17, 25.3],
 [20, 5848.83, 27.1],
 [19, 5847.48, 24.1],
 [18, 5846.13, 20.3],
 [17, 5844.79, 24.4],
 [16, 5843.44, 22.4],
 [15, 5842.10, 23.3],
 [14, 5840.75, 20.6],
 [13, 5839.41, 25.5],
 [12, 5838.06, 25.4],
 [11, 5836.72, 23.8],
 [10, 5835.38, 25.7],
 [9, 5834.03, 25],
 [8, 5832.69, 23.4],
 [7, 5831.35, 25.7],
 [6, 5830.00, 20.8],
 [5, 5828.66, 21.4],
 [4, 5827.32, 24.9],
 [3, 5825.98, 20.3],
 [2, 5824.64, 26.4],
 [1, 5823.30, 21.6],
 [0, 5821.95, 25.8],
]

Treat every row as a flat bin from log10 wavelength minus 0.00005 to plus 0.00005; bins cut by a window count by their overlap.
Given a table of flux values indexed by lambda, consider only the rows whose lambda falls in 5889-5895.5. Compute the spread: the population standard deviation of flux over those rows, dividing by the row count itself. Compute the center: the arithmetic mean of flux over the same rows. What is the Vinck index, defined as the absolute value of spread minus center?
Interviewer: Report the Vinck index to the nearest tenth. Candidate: 13.4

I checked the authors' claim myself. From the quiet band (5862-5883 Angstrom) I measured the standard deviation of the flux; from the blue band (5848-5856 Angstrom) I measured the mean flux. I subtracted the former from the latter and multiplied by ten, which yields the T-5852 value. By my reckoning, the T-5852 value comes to 213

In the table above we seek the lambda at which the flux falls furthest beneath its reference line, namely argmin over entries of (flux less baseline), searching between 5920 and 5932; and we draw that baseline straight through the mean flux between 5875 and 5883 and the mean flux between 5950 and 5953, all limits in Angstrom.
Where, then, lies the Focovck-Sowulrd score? 5931.56 Angstrom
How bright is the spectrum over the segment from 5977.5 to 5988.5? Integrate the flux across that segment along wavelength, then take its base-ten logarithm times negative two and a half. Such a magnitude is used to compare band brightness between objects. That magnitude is -5.99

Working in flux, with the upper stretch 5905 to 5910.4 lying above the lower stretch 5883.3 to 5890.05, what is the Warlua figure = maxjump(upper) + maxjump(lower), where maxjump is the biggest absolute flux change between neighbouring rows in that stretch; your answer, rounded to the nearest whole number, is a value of 6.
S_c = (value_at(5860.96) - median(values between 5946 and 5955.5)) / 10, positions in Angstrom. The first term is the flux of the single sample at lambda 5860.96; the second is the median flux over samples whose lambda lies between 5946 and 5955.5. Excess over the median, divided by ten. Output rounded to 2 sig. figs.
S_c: -0.16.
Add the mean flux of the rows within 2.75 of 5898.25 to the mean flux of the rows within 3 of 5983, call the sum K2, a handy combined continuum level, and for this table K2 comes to 41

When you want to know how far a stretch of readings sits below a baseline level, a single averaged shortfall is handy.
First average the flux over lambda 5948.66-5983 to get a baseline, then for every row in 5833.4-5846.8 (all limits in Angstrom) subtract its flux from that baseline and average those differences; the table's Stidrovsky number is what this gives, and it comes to -1.8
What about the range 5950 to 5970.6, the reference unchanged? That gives -0.1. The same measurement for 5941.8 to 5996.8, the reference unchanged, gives 0.2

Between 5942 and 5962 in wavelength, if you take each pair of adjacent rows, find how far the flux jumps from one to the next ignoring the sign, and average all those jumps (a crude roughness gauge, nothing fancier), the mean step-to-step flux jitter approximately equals 1.9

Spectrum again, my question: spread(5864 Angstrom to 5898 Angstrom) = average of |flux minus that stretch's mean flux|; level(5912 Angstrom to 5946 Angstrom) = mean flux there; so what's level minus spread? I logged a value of 19.5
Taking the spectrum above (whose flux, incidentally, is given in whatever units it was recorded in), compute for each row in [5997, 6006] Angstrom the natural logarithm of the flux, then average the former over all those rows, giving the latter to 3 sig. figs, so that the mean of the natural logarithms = 3.09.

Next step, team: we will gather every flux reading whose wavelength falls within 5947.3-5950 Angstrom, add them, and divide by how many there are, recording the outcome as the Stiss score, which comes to 20.4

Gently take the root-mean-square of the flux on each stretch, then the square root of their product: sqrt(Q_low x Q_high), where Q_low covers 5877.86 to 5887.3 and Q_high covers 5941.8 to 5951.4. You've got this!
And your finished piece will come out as 20.6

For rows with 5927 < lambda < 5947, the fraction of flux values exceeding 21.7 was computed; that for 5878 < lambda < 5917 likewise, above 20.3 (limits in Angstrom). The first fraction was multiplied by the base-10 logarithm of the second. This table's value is -0.19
